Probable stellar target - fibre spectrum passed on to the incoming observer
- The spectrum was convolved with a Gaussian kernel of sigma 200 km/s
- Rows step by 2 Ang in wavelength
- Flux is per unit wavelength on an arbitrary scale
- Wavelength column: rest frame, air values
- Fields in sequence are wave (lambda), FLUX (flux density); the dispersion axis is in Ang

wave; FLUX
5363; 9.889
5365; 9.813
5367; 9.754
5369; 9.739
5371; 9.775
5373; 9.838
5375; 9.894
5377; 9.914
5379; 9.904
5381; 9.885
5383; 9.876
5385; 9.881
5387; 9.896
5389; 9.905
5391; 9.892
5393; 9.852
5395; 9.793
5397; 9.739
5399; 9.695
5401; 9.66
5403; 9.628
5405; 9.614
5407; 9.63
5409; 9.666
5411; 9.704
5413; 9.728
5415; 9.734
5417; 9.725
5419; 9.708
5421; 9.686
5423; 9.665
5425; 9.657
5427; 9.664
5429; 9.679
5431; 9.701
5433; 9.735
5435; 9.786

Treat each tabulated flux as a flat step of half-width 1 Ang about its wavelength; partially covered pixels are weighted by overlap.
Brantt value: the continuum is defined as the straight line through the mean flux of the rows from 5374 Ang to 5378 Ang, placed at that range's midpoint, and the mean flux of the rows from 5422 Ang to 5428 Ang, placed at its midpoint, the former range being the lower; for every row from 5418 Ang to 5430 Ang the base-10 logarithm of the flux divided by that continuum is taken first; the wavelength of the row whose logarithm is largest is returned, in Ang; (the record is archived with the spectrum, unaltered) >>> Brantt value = 5429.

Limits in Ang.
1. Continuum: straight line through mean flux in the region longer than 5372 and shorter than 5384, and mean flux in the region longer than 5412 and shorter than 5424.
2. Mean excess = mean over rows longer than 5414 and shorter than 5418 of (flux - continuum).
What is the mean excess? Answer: 0.013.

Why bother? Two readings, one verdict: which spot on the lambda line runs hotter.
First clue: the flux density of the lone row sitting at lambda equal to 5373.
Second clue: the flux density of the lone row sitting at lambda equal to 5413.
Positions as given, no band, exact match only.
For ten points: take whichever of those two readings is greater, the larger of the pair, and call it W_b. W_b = 9.84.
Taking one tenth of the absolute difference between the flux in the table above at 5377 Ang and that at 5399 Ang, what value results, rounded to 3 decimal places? 0.022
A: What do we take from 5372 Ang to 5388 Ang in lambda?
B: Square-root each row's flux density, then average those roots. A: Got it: 3.14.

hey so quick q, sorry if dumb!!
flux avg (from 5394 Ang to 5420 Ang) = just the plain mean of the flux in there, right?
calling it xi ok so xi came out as 9.69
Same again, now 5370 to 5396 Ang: 9.87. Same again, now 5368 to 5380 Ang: 9.84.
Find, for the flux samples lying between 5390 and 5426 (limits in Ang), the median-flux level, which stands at 9.70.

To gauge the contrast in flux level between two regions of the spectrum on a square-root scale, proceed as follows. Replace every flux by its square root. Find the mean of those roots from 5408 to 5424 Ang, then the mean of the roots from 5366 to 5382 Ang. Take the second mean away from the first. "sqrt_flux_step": -0.022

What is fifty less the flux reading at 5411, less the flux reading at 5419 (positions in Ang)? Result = 30.59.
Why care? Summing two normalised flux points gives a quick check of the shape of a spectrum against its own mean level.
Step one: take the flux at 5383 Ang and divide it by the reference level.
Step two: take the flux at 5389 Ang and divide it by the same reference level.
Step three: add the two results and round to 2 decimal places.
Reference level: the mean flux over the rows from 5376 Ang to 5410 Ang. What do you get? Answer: 2.02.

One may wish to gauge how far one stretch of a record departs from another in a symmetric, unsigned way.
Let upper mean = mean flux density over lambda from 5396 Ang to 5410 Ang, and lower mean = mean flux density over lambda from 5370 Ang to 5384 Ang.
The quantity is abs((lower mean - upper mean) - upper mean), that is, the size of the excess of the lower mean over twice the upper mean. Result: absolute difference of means 9.45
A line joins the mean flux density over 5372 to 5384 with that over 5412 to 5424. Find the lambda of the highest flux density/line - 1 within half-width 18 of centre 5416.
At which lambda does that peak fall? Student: 5433 Ang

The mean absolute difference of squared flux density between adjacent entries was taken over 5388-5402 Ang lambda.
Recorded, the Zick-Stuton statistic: 0.8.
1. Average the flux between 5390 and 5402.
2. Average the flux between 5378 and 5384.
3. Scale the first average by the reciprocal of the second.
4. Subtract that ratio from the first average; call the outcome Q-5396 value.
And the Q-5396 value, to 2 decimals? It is 8.78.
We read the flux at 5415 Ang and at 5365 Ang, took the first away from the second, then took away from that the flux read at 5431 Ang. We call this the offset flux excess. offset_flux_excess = -9.62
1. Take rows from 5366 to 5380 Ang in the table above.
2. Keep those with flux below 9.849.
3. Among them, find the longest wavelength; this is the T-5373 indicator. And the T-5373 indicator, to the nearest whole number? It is 5373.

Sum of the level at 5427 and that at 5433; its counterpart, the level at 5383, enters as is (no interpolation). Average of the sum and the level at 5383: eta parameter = 14.64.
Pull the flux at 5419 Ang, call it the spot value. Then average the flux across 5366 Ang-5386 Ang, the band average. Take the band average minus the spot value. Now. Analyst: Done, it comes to 0.14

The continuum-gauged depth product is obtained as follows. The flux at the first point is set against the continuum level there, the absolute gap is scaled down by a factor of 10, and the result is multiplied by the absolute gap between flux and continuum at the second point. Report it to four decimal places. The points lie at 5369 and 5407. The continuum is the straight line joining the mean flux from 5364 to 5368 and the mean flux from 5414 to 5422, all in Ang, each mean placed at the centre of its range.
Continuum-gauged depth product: 0.0004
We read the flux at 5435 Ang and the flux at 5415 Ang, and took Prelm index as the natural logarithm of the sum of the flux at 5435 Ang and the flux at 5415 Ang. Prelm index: 2.97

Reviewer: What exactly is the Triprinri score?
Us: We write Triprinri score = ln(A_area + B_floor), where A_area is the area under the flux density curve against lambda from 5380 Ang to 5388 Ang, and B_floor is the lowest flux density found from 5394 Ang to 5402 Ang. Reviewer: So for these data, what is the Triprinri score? 4.486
